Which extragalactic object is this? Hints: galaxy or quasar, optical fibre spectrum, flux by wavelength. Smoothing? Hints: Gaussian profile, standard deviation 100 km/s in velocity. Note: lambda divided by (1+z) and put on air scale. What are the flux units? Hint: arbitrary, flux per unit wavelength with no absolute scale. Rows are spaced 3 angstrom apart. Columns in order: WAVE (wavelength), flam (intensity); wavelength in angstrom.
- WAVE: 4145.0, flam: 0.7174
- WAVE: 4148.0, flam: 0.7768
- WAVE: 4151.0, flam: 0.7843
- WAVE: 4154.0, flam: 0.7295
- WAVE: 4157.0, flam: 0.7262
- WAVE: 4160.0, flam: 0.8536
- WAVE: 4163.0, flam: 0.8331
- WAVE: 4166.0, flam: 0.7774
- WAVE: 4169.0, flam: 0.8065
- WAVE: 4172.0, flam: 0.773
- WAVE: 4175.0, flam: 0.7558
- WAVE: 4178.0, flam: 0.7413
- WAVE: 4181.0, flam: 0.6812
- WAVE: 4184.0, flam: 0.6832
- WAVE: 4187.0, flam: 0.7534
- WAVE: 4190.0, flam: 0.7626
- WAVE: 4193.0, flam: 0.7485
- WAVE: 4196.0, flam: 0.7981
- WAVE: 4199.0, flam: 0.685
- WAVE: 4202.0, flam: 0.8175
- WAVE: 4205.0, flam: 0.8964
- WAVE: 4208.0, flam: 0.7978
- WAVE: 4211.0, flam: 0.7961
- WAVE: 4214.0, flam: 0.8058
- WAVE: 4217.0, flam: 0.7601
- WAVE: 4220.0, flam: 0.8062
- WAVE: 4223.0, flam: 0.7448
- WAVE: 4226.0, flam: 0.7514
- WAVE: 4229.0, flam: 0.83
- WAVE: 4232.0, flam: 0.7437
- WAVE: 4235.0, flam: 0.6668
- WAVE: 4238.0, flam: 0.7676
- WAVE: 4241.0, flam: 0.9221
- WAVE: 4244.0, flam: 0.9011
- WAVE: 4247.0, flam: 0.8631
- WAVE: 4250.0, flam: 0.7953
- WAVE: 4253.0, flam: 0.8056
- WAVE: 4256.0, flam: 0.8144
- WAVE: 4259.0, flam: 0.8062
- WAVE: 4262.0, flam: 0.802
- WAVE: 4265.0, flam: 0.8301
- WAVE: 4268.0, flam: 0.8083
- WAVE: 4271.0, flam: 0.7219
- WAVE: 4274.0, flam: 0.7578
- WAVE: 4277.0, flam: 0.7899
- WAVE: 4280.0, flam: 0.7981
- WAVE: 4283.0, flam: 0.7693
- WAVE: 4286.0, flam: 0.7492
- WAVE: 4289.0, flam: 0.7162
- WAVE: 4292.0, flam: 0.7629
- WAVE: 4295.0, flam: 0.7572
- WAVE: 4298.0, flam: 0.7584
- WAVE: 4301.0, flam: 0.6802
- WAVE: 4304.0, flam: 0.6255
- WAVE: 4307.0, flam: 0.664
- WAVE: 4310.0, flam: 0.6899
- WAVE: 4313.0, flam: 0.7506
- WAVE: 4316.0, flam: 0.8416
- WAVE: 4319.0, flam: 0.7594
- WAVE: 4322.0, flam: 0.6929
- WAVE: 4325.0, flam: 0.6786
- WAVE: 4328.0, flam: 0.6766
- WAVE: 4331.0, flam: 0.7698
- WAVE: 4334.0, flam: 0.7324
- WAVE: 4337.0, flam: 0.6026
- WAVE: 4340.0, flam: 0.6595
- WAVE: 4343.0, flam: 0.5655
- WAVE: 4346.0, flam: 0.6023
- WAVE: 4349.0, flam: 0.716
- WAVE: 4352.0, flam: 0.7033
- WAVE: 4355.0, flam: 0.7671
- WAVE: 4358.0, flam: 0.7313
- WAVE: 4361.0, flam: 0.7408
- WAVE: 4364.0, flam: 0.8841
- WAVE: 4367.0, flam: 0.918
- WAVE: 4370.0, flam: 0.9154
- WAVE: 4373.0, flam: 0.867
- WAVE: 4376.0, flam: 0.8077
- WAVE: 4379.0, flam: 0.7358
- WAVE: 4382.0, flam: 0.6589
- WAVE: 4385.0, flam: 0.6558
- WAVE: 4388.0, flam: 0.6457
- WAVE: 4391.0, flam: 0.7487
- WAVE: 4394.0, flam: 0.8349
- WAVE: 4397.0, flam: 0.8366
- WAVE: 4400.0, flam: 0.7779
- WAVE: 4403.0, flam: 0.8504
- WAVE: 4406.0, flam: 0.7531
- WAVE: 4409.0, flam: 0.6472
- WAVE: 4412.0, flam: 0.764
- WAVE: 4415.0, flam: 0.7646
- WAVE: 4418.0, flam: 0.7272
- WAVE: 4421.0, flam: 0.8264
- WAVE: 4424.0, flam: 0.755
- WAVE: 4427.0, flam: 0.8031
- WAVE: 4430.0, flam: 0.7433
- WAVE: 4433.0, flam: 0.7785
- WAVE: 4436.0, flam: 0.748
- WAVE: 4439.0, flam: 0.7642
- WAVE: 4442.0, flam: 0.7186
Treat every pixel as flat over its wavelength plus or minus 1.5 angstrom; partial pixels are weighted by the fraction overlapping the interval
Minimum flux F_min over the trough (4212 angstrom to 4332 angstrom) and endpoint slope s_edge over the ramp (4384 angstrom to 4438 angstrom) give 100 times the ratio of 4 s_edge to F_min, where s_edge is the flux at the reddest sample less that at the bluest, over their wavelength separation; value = 1.2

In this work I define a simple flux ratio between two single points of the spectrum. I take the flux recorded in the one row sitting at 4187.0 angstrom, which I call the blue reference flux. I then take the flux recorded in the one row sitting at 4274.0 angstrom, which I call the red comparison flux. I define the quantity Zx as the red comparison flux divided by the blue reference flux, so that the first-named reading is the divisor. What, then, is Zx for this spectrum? 1.01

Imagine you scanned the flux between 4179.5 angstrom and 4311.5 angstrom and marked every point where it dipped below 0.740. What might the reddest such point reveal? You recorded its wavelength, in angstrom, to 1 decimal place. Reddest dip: 4310.0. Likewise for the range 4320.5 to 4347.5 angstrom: 4346.0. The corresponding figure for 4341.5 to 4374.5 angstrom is 4358.0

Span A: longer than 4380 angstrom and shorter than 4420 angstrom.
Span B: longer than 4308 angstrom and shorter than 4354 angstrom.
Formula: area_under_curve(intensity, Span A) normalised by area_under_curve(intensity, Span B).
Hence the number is 0.93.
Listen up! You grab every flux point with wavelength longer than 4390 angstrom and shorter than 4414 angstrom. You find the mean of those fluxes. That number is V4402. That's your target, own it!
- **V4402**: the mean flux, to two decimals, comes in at 0.78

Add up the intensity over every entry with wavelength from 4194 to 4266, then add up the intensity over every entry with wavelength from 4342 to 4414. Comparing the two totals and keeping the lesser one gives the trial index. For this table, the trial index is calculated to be 18.1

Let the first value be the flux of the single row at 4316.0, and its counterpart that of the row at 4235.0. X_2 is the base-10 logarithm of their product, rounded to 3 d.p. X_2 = -0.251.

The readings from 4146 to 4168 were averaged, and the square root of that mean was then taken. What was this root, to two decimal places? 0.88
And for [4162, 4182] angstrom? 0.88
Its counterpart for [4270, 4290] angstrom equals 0.87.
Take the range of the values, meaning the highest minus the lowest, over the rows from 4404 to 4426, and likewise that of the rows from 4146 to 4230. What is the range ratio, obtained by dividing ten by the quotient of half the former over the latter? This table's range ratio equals 24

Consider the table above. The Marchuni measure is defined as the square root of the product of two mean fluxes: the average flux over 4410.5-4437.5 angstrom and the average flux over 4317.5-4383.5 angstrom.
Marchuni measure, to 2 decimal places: 0.75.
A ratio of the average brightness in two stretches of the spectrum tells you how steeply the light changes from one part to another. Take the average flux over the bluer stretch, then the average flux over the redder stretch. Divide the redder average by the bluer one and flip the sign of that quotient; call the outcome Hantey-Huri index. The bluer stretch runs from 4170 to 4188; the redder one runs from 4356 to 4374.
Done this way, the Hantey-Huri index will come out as -1.15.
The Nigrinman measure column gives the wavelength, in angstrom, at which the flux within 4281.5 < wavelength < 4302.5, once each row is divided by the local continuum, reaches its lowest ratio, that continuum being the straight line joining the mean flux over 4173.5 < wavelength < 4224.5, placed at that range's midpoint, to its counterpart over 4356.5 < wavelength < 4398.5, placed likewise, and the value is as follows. 4301.0 angstrom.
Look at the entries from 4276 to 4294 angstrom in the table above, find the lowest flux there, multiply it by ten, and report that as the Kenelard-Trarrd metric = 7.2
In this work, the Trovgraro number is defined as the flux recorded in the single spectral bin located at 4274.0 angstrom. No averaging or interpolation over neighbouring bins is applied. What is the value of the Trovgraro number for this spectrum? 0.7578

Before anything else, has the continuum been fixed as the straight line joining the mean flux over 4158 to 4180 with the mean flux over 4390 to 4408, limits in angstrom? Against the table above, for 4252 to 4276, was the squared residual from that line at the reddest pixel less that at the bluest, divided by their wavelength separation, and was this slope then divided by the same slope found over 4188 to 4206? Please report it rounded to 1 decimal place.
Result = 0.1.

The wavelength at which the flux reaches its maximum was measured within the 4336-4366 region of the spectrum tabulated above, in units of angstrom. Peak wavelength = 4364.0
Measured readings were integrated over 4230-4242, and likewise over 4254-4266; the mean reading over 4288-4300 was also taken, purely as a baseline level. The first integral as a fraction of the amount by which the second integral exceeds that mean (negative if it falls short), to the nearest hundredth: 1.03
